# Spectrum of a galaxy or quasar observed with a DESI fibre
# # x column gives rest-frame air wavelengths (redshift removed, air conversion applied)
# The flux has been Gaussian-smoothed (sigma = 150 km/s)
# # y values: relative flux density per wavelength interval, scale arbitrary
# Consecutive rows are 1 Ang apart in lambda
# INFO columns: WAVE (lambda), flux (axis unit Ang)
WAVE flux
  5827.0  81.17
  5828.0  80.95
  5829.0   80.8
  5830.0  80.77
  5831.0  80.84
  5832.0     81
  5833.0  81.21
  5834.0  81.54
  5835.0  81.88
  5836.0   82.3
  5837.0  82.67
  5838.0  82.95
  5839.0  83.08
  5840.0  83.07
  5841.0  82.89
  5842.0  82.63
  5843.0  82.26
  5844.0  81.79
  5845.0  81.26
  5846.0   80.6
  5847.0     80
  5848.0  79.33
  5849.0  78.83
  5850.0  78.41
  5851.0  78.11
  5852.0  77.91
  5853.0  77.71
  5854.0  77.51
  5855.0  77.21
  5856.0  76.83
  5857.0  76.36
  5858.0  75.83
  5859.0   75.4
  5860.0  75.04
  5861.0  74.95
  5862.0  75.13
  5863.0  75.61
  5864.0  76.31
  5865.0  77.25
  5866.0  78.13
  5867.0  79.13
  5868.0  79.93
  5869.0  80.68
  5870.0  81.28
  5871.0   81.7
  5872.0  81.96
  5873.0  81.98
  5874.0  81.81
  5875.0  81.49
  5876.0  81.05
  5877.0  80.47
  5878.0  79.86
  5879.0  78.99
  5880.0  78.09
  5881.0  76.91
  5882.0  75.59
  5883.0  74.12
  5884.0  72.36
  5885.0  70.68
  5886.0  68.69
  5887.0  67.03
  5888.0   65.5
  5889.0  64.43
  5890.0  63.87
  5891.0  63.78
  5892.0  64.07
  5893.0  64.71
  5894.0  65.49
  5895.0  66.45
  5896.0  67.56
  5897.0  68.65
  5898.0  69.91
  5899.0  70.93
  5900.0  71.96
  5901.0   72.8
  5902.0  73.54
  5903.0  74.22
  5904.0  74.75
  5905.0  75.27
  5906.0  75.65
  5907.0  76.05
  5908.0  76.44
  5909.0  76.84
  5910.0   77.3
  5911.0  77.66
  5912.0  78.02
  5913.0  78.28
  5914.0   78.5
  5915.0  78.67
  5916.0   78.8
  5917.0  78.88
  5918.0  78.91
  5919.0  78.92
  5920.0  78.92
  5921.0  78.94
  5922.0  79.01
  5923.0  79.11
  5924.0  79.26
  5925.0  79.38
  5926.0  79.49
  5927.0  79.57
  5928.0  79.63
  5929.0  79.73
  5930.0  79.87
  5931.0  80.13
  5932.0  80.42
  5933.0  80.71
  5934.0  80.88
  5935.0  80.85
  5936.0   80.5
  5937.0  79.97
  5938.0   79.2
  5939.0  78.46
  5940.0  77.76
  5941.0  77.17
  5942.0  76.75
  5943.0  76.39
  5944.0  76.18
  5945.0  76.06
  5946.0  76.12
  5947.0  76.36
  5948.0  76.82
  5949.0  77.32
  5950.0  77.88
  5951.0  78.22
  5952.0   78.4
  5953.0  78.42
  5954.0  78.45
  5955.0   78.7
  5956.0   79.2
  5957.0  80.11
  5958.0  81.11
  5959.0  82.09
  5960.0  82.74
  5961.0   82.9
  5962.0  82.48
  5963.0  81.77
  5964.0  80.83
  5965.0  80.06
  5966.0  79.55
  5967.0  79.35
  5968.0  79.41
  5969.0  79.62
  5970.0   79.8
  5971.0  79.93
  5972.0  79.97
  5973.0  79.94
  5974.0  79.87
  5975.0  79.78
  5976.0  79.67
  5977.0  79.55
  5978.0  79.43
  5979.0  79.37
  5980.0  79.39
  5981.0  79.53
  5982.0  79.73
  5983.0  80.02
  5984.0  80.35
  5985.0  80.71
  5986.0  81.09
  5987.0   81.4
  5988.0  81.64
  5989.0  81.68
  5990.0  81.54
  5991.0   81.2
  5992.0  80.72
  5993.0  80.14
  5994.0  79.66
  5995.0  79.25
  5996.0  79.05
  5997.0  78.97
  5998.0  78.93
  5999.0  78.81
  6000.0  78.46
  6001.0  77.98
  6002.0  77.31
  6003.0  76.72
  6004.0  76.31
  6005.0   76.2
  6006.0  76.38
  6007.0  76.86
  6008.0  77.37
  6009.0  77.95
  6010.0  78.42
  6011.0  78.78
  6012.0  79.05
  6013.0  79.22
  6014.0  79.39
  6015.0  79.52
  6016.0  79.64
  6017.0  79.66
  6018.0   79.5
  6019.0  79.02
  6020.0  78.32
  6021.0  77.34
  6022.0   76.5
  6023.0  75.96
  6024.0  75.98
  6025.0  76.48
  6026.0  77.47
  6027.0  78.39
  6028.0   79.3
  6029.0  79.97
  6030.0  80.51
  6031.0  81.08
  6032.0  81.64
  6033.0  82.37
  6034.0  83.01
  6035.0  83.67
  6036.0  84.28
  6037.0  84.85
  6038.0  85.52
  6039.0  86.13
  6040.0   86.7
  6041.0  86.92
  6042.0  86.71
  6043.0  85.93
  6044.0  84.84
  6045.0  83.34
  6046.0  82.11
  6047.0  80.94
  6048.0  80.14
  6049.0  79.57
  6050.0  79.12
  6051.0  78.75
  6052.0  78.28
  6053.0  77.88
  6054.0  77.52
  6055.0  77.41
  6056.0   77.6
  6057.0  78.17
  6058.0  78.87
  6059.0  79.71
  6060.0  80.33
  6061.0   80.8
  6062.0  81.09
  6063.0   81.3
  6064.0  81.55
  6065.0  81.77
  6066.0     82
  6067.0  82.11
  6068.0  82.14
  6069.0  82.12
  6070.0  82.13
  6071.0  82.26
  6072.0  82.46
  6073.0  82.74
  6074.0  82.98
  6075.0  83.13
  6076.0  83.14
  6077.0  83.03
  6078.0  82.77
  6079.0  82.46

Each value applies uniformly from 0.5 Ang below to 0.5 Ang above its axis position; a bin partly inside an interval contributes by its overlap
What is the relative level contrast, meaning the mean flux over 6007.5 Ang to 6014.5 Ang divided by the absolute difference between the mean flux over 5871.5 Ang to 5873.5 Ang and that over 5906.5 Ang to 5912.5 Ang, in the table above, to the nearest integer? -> 16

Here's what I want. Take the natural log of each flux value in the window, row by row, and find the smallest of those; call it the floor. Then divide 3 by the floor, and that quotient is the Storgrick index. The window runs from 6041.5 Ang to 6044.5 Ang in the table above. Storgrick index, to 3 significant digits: 0.676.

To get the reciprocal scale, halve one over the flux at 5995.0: 0.0063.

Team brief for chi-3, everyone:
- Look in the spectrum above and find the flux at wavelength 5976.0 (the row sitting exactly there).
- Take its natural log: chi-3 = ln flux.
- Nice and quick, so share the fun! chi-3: 4.38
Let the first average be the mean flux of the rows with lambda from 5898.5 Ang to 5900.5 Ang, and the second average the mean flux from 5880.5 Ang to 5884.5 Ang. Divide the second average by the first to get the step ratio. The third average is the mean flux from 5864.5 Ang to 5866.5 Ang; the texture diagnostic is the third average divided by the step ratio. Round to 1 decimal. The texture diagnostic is 74.3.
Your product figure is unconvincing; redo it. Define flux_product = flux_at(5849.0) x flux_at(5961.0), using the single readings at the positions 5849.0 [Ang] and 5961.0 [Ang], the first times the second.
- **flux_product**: 6535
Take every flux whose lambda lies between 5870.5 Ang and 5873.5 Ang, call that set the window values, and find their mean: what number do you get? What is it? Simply 81.9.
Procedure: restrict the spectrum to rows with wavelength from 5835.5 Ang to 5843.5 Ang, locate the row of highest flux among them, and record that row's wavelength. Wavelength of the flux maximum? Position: 5839.0 Ang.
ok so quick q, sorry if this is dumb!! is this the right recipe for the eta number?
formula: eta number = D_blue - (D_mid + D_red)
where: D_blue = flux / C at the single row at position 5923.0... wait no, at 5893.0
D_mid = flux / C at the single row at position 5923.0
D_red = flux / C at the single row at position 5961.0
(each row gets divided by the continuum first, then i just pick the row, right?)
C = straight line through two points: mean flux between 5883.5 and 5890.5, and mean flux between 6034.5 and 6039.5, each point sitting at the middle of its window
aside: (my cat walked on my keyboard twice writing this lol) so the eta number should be -1.24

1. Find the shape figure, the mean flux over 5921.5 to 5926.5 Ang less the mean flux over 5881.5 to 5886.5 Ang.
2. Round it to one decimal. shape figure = 7.0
